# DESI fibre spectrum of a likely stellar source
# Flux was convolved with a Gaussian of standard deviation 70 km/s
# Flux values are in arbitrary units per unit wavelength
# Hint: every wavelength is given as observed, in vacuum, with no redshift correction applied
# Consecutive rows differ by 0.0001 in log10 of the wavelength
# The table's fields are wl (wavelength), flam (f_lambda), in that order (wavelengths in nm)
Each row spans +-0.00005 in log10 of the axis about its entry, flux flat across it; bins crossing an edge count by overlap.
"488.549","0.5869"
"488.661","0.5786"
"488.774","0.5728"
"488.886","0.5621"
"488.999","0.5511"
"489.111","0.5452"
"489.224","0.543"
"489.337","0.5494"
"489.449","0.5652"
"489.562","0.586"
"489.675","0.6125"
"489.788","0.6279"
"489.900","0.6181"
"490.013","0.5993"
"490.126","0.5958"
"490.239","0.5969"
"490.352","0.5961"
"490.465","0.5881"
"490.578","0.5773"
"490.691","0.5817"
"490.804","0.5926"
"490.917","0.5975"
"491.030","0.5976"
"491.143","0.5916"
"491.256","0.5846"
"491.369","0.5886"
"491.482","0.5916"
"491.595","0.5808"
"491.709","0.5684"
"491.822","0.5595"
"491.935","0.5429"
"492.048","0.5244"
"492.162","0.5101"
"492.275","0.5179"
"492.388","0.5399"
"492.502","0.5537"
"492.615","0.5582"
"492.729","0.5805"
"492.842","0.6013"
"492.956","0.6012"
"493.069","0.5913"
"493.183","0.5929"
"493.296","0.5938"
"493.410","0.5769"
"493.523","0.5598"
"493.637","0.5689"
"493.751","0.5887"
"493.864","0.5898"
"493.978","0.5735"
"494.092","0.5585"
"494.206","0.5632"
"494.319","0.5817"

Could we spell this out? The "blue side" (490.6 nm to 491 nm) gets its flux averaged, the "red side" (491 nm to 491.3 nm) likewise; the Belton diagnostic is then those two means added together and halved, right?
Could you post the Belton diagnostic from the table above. 0.591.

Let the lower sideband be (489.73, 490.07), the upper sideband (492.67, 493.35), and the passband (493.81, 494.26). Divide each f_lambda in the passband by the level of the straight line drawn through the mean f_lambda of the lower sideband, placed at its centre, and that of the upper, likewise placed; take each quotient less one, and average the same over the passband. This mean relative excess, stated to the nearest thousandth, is -0.026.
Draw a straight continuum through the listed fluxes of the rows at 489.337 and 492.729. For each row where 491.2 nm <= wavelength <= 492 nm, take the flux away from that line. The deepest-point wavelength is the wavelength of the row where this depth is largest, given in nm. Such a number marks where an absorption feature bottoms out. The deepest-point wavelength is 491.935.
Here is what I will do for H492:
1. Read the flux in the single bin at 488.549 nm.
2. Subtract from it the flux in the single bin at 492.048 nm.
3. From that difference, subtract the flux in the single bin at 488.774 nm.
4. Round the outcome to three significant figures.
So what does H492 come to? -0.510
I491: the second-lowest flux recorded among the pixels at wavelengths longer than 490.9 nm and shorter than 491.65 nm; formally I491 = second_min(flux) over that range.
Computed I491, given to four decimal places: 0.5846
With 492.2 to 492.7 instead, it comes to 0.5399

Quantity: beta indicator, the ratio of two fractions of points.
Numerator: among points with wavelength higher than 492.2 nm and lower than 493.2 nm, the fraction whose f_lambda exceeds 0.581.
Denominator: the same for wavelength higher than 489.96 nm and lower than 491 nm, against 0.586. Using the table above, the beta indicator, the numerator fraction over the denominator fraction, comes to 0.57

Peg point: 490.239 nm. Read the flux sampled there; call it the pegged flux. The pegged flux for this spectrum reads 0.5969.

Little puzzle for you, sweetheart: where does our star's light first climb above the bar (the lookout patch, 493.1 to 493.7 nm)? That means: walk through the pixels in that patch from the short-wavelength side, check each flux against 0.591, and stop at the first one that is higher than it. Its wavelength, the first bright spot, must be 493.183 nm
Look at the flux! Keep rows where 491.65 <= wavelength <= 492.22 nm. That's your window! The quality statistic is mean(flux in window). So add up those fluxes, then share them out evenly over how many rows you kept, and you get 0.541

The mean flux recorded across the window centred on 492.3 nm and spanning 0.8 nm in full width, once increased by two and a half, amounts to 3.04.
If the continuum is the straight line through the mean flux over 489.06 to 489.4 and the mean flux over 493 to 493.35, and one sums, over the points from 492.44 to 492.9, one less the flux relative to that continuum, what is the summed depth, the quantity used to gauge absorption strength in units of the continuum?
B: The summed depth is 0.1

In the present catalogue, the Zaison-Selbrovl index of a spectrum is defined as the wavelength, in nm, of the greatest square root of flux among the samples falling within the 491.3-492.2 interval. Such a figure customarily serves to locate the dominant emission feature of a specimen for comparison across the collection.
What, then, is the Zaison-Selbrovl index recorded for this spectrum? 491.482 nm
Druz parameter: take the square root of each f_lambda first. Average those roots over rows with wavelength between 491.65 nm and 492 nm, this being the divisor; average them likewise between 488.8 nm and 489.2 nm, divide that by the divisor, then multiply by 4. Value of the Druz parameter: 3.99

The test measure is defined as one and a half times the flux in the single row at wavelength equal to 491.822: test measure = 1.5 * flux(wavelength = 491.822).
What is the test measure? 0.84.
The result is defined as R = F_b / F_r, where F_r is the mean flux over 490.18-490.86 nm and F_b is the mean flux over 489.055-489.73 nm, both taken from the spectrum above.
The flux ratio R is 0.96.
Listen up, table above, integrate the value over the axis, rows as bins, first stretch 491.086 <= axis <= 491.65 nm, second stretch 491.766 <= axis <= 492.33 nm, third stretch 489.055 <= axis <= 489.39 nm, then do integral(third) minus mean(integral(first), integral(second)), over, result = -0.13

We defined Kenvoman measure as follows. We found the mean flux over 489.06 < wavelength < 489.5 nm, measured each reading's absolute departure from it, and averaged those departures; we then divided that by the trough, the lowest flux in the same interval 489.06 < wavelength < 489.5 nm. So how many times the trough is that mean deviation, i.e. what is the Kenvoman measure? 0.013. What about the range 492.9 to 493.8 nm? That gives 0.021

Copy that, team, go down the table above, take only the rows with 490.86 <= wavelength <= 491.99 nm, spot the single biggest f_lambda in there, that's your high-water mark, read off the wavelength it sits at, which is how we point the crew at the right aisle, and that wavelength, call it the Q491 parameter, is 491.030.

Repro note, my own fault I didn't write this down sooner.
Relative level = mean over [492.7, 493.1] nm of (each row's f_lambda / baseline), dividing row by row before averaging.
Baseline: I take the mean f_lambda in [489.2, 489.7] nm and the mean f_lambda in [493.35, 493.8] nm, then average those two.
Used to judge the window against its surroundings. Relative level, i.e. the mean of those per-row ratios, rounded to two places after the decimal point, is 1.04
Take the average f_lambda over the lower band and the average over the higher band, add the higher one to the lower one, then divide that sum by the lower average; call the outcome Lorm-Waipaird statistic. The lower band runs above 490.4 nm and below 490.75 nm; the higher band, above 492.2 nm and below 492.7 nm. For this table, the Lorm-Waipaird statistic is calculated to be 1.93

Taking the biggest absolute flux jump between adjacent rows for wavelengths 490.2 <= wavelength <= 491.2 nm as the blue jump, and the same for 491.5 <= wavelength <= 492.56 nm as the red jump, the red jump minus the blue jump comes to 0.011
